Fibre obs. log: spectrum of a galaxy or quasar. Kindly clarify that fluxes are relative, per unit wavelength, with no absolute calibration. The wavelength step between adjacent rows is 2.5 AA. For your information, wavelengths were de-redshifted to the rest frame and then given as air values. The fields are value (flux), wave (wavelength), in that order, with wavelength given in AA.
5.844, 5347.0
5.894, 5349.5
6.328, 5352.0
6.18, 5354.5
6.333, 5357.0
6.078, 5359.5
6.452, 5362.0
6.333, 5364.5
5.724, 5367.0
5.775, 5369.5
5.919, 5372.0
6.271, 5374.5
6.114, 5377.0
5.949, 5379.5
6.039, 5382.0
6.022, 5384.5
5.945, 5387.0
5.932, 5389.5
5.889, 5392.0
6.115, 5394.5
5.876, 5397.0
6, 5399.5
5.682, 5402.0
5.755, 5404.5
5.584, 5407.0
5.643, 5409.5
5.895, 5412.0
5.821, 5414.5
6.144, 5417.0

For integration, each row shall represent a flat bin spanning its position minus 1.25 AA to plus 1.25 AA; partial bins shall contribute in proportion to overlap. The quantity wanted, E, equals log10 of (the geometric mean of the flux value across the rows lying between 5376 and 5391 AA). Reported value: 0.778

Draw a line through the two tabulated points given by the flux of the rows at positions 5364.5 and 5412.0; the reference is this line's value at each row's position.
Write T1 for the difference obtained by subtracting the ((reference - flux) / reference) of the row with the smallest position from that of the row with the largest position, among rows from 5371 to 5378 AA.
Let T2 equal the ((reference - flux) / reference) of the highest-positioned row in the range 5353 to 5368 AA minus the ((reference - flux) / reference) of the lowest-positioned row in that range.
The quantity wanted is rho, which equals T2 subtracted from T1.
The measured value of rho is -0.09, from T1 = -0.04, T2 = 0.05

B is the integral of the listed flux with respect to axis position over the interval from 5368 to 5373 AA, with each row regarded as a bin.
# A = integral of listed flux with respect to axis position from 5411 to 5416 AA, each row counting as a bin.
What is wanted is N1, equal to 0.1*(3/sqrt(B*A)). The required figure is 0.0102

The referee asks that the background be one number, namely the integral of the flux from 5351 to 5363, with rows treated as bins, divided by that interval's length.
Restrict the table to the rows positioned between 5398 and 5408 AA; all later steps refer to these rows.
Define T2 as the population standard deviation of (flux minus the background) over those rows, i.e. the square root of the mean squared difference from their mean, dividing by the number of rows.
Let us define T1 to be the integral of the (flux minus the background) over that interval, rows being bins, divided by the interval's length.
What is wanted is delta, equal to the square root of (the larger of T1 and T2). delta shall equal 0.39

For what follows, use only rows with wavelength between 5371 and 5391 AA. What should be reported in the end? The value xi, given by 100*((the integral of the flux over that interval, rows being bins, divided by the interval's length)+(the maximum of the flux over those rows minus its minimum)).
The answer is 638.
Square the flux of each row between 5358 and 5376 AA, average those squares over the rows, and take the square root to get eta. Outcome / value 6.08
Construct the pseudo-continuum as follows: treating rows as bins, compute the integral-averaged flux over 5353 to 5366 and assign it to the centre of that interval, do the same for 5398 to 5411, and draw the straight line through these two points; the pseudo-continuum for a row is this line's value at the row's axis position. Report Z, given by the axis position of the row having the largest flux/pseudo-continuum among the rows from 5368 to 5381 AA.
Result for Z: 5374.5 AA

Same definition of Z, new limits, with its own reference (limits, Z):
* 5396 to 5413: 5412.0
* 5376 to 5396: 5394.5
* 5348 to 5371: 5362.0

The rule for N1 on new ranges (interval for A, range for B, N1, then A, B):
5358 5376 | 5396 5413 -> 0.0029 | 109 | 98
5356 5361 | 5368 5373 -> 0.0100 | 31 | 29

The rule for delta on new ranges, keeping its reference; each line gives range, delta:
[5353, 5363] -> 0.38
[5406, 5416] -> 0.36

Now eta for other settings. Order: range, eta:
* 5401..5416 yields 5.73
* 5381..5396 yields 5.99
